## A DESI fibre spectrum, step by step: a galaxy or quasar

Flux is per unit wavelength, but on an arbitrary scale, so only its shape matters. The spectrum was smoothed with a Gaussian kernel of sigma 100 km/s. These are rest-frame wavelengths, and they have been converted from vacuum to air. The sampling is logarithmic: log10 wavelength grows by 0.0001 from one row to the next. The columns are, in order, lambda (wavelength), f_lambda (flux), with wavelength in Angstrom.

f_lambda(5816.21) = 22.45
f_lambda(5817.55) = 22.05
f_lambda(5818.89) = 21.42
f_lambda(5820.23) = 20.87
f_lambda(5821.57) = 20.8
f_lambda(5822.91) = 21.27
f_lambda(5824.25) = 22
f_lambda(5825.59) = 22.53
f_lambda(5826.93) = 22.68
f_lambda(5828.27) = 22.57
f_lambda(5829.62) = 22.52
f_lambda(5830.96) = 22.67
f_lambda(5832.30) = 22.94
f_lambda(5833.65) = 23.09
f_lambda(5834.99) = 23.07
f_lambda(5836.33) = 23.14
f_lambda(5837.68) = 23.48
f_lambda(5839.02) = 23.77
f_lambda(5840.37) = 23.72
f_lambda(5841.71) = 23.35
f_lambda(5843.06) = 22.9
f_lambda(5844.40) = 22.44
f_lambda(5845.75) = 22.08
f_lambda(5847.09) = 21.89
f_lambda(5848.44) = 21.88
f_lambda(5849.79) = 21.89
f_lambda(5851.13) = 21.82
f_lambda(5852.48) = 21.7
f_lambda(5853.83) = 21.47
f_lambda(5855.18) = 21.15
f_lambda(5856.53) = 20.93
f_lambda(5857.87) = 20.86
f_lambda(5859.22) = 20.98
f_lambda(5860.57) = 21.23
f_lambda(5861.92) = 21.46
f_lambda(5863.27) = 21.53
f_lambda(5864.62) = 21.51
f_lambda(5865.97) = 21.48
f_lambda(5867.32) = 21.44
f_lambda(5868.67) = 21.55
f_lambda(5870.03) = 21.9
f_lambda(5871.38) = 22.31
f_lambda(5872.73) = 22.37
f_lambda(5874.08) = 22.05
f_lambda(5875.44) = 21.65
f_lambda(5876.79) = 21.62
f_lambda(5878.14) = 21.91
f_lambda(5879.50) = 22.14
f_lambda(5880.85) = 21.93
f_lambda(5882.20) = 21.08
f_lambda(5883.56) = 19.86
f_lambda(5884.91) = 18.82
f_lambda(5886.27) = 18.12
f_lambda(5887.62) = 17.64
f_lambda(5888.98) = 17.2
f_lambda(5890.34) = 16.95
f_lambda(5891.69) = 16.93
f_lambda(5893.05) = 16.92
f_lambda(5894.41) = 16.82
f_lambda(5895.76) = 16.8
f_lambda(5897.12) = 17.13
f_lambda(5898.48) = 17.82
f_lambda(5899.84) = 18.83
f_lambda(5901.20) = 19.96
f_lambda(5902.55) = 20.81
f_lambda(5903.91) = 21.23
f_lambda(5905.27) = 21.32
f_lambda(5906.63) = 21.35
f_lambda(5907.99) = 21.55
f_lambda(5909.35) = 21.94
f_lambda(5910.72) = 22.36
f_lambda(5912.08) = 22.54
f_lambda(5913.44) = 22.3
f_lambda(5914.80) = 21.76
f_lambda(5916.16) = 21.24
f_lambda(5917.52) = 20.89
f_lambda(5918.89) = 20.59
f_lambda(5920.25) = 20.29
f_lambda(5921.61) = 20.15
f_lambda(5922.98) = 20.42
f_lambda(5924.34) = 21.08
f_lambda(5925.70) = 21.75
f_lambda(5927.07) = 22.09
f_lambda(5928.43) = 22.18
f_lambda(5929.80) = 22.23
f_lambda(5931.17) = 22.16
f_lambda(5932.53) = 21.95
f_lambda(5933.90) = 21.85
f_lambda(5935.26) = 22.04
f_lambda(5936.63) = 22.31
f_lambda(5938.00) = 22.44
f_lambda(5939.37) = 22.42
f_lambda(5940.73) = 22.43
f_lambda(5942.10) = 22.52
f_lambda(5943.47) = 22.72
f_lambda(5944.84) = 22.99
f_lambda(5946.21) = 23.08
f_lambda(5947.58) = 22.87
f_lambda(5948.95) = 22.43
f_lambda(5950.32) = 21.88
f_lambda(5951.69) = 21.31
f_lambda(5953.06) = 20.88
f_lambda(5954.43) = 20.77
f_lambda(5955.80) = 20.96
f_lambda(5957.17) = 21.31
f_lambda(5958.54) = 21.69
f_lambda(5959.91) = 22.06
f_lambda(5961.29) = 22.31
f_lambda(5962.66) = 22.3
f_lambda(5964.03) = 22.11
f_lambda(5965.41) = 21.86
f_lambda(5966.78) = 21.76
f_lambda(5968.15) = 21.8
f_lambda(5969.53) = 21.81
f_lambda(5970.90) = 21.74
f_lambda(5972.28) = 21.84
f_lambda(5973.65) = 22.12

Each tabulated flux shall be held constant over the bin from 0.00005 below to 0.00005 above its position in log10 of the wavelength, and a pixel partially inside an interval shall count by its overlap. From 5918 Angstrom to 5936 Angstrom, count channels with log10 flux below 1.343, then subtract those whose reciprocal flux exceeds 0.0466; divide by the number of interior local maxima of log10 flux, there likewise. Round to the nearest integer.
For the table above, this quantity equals 3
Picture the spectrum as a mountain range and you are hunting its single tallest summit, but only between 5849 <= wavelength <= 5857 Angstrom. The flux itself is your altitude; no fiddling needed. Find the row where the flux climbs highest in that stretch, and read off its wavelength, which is 5849.79 Angstrom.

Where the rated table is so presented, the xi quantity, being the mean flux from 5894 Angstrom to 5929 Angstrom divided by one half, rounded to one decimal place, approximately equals 41.2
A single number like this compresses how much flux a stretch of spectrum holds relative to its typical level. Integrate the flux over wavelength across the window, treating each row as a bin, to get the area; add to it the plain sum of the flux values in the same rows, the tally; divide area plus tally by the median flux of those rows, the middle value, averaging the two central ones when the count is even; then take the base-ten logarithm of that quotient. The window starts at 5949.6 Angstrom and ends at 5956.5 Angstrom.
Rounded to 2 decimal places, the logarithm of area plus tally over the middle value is 1.08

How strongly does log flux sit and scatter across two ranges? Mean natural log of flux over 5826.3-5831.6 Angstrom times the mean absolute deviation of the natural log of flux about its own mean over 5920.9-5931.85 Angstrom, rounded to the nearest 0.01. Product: 0.11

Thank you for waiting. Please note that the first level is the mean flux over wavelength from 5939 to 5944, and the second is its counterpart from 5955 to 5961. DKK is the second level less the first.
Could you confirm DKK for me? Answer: -1.0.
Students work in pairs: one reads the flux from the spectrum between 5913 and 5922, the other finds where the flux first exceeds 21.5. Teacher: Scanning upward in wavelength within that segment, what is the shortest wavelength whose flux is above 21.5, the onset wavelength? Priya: 5913.44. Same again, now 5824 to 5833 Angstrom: 5824.25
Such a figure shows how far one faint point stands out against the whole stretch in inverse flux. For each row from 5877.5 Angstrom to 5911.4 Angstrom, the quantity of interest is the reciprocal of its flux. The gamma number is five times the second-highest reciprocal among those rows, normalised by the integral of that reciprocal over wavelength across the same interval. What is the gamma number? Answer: 0.169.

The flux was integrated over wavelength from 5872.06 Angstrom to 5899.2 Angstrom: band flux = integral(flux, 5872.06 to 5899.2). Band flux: 523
